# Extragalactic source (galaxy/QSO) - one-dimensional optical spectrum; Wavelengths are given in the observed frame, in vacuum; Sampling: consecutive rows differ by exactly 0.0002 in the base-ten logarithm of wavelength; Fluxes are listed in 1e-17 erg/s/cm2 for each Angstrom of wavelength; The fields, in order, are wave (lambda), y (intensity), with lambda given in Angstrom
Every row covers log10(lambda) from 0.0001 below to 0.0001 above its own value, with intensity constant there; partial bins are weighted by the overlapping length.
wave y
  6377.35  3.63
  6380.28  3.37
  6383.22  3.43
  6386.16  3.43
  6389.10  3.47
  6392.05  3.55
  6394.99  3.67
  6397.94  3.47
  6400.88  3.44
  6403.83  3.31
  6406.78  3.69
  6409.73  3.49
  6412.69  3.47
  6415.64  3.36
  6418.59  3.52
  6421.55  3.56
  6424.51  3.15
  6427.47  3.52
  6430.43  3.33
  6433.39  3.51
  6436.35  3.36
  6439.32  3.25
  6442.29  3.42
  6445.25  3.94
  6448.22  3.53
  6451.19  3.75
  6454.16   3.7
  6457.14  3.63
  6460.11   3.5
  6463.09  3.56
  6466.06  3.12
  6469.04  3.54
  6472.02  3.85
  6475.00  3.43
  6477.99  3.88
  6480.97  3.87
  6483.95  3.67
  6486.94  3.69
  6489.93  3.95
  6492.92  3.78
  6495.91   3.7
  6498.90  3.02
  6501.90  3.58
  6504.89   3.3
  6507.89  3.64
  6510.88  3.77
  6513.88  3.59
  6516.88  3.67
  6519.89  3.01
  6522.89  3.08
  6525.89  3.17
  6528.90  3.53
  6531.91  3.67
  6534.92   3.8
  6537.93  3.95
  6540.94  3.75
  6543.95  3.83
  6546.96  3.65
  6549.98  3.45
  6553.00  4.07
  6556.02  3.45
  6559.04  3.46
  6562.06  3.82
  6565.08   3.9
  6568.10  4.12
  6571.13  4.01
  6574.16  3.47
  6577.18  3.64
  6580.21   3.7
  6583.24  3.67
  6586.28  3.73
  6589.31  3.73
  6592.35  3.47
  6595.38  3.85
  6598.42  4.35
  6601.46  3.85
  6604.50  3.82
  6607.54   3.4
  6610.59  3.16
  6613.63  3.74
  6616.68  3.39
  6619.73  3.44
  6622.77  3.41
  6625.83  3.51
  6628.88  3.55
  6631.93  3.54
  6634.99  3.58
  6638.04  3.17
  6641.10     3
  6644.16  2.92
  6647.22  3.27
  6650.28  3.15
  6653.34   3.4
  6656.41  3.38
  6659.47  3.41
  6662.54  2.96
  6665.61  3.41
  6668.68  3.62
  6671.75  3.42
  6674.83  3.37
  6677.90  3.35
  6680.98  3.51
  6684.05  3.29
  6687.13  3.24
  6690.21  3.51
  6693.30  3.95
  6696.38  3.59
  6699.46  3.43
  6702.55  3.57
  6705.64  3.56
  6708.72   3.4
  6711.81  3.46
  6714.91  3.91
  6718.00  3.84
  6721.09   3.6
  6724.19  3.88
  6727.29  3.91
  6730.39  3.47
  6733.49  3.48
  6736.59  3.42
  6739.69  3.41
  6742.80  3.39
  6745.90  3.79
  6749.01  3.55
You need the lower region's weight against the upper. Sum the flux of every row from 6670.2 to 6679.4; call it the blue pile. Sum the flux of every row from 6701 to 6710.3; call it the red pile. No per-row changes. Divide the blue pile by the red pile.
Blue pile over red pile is 0.96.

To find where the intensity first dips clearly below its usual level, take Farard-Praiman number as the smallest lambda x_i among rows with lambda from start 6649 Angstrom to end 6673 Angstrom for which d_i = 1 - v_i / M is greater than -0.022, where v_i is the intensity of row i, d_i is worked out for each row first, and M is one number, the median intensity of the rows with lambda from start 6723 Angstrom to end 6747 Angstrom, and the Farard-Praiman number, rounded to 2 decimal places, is 6650.28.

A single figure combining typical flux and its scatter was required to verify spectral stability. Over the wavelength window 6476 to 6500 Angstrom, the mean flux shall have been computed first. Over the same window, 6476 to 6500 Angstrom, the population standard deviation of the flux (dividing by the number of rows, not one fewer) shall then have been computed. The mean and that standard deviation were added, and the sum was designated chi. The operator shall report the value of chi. 3.97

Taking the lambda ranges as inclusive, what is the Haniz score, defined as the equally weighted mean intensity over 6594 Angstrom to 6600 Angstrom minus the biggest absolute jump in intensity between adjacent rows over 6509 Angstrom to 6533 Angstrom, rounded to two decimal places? 3.44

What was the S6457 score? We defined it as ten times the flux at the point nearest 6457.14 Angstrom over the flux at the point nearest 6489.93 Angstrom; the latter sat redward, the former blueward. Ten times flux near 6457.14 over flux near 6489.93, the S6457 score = 9.2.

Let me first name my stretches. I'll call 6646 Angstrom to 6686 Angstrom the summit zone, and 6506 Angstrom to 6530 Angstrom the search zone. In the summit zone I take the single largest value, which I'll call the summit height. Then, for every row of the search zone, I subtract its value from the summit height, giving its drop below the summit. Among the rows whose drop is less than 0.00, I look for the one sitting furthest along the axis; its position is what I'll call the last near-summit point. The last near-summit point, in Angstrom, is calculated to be 6516.88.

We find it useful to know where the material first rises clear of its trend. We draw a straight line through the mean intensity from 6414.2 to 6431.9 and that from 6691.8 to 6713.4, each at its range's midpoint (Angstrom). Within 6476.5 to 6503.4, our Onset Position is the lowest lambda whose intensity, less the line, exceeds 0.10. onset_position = 6477.99 Angstrom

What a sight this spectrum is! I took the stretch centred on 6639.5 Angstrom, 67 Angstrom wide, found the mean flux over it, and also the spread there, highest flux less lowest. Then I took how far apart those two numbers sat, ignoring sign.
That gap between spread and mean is 2.54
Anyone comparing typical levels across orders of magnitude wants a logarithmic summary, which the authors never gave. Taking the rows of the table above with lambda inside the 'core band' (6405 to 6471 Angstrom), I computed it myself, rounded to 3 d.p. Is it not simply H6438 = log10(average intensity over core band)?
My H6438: 0.544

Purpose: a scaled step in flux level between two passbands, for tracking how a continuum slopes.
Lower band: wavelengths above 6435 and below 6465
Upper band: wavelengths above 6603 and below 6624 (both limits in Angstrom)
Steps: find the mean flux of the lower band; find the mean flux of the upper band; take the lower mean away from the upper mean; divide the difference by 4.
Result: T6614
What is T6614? -0.02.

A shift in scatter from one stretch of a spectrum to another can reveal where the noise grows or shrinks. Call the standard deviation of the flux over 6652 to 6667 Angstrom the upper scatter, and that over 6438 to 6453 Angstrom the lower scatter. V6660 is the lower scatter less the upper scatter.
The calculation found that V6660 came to 0.07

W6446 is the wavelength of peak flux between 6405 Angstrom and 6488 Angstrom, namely 6445.25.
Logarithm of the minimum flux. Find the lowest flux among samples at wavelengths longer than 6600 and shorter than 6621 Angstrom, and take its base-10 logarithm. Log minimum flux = 0.50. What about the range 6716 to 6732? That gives 0.54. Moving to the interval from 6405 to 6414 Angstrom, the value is 0.54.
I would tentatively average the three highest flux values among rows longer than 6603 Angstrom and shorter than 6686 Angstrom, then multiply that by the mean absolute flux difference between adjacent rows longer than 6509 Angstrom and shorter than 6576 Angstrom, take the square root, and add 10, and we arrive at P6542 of 10.9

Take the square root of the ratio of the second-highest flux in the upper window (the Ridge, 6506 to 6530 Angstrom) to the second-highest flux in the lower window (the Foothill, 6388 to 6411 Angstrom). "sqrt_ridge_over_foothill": 1.000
